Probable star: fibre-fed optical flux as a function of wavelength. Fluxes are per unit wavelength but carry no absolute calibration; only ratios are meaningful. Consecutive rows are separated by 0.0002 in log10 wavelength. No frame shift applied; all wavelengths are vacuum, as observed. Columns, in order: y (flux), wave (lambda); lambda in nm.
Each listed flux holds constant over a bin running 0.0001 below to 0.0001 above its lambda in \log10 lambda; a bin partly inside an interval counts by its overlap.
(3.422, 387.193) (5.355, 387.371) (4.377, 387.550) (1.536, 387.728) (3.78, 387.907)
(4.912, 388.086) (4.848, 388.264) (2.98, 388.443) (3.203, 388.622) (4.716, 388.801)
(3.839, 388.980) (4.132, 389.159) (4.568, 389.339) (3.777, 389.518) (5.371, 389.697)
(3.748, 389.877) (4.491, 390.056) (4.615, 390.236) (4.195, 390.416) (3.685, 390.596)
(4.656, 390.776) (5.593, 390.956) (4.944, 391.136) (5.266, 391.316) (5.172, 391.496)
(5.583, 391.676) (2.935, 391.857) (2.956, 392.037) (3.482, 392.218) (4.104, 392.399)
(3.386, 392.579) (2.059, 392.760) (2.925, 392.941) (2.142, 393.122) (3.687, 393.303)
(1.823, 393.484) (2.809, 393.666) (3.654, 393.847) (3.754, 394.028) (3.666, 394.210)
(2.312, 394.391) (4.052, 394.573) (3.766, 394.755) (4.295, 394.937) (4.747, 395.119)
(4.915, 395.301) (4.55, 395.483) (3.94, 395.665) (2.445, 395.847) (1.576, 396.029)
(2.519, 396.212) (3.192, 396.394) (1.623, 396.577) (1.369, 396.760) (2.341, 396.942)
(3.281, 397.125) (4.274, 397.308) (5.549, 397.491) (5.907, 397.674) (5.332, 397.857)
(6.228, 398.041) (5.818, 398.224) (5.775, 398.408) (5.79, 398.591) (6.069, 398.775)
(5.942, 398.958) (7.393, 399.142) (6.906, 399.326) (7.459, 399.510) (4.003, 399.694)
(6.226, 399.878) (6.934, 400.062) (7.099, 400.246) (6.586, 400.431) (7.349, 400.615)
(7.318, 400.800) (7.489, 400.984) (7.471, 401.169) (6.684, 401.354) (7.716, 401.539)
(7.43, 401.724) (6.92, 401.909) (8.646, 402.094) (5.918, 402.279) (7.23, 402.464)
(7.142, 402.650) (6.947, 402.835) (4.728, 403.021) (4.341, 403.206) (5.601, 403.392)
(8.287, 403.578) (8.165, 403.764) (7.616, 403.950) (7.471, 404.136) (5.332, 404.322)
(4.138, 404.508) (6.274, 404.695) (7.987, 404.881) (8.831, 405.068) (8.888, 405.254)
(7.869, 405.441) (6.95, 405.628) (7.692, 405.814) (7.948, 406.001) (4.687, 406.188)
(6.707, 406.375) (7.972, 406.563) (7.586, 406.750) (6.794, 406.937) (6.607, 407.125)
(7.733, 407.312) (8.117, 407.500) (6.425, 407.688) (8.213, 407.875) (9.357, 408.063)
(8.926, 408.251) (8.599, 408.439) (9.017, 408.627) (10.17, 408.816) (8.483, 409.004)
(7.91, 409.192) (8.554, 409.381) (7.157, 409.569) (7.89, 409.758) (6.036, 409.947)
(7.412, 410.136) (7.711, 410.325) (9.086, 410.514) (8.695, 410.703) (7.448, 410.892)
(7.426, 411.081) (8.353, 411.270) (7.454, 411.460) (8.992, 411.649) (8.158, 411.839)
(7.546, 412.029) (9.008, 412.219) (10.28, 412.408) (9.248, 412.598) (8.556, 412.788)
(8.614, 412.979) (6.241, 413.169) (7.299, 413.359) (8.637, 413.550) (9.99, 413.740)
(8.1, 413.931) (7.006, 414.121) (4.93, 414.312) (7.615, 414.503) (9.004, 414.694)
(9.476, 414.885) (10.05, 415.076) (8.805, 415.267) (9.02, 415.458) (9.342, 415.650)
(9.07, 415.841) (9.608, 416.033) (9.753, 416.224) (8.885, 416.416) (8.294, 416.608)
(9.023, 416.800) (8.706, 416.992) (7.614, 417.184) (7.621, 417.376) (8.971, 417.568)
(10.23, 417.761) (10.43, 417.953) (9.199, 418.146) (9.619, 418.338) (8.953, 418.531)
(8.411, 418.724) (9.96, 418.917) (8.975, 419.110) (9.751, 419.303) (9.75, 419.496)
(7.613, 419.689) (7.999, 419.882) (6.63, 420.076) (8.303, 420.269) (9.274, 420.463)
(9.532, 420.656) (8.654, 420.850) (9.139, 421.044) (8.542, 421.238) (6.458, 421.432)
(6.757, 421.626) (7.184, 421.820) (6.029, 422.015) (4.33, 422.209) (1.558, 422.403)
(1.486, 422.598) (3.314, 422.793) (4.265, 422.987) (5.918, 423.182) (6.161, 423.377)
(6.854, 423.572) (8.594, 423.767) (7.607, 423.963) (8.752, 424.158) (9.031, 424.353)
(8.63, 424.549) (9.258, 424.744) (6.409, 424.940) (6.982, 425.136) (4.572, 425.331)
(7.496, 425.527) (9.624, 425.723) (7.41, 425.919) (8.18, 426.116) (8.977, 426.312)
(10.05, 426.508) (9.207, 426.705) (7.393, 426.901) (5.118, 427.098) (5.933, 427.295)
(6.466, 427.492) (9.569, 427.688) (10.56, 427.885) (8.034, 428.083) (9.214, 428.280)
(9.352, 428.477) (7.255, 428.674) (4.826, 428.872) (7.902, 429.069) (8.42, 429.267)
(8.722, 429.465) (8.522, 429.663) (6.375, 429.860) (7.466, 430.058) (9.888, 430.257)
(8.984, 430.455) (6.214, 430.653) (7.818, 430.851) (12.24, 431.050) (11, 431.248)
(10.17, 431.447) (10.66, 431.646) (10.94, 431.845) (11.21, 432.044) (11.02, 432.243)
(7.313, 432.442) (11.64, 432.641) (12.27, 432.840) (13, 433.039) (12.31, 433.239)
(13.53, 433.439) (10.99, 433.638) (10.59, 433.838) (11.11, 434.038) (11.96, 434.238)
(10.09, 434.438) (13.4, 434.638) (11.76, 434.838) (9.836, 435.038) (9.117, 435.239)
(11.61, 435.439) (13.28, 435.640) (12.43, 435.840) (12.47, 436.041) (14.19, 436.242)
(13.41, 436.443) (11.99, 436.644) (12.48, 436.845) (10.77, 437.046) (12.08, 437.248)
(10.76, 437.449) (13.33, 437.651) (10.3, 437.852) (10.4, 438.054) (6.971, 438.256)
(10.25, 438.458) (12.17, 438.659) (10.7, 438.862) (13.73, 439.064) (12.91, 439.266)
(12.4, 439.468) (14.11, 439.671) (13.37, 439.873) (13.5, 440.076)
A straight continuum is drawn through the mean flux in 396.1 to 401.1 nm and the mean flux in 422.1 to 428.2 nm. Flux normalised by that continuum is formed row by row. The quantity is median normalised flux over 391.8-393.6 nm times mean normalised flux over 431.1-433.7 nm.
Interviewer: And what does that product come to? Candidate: 0.9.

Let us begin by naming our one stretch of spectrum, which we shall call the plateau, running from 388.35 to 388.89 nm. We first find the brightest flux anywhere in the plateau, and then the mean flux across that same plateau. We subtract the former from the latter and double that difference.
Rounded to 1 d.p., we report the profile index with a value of -2.2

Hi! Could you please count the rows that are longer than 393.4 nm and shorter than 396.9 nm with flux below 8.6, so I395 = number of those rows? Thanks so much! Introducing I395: 19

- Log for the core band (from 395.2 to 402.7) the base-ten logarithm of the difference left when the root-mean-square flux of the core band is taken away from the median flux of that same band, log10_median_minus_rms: -1.3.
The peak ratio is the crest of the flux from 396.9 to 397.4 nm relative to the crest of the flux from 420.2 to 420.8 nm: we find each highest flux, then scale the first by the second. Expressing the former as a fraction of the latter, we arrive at 0.45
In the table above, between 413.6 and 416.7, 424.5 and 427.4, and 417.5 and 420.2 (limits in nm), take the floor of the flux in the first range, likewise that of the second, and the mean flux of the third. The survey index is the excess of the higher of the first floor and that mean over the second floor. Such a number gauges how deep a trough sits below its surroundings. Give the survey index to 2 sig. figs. 4.5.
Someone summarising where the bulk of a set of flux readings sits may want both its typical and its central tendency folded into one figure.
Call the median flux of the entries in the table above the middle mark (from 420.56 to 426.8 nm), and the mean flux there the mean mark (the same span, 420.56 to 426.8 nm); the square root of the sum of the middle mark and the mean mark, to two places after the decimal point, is 3.81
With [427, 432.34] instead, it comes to 4.17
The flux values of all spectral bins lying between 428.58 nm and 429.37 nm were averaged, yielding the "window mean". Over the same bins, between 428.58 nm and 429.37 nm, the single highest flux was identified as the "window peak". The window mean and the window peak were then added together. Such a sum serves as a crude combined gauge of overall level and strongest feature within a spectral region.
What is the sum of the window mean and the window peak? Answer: 16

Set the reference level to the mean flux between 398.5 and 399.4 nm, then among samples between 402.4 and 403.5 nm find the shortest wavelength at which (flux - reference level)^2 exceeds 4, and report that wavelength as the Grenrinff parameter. 403.206 nm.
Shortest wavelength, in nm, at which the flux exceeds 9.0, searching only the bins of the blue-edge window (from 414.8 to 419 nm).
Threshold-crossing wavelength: 414.885 nm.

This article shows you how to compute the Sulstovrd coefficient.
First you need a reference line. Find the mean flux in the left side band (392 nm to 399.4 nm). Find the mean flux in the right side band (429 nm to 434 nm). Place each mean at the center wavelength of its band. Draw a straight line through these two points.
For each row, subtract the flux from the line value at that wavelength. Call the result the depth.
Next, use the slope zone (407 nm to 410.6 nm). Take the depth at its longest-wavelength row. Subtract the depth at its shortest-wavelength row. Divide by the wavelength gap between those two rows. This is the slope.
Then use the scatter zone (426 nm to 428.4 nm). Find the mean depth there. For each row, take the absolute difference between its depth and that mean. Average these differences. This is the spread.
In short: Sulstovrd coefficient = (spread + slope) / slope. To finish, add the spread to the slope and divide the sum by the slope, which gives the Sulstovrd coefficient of -1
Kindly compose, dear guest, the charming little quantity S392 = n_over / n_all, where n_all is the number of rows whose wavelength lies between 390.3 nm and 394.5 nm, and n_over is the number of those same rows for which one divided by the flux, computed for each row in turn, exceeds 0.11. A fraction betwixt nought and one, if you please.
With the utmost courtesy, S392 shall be 1.0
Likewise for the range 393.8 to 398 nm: 1.0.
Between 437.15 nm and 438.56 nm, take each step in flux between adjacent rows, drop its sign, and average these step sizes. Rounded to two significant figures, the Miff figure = 2.3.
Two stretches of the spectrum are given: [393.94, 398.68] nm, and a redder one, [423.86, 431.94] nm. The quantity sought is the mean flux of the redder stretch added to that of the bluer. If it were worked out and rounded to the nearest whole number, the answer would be 12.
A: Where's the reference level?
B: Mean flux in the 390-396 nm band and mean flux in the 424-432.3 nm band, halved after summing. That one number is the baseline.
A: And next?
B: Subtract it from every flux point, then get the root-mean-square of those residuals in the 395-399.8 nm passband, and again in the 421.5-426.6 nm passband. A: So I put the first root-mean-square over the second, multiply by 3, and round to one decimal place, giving 3.0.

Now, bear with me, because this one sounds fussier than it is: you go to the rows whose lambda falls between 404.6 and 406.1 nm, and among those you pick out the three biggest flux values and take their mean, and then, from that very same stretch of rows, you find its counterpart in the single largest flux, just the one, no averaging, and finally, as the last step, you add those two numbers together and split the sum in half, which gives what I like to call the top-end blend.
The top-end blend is 8.7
